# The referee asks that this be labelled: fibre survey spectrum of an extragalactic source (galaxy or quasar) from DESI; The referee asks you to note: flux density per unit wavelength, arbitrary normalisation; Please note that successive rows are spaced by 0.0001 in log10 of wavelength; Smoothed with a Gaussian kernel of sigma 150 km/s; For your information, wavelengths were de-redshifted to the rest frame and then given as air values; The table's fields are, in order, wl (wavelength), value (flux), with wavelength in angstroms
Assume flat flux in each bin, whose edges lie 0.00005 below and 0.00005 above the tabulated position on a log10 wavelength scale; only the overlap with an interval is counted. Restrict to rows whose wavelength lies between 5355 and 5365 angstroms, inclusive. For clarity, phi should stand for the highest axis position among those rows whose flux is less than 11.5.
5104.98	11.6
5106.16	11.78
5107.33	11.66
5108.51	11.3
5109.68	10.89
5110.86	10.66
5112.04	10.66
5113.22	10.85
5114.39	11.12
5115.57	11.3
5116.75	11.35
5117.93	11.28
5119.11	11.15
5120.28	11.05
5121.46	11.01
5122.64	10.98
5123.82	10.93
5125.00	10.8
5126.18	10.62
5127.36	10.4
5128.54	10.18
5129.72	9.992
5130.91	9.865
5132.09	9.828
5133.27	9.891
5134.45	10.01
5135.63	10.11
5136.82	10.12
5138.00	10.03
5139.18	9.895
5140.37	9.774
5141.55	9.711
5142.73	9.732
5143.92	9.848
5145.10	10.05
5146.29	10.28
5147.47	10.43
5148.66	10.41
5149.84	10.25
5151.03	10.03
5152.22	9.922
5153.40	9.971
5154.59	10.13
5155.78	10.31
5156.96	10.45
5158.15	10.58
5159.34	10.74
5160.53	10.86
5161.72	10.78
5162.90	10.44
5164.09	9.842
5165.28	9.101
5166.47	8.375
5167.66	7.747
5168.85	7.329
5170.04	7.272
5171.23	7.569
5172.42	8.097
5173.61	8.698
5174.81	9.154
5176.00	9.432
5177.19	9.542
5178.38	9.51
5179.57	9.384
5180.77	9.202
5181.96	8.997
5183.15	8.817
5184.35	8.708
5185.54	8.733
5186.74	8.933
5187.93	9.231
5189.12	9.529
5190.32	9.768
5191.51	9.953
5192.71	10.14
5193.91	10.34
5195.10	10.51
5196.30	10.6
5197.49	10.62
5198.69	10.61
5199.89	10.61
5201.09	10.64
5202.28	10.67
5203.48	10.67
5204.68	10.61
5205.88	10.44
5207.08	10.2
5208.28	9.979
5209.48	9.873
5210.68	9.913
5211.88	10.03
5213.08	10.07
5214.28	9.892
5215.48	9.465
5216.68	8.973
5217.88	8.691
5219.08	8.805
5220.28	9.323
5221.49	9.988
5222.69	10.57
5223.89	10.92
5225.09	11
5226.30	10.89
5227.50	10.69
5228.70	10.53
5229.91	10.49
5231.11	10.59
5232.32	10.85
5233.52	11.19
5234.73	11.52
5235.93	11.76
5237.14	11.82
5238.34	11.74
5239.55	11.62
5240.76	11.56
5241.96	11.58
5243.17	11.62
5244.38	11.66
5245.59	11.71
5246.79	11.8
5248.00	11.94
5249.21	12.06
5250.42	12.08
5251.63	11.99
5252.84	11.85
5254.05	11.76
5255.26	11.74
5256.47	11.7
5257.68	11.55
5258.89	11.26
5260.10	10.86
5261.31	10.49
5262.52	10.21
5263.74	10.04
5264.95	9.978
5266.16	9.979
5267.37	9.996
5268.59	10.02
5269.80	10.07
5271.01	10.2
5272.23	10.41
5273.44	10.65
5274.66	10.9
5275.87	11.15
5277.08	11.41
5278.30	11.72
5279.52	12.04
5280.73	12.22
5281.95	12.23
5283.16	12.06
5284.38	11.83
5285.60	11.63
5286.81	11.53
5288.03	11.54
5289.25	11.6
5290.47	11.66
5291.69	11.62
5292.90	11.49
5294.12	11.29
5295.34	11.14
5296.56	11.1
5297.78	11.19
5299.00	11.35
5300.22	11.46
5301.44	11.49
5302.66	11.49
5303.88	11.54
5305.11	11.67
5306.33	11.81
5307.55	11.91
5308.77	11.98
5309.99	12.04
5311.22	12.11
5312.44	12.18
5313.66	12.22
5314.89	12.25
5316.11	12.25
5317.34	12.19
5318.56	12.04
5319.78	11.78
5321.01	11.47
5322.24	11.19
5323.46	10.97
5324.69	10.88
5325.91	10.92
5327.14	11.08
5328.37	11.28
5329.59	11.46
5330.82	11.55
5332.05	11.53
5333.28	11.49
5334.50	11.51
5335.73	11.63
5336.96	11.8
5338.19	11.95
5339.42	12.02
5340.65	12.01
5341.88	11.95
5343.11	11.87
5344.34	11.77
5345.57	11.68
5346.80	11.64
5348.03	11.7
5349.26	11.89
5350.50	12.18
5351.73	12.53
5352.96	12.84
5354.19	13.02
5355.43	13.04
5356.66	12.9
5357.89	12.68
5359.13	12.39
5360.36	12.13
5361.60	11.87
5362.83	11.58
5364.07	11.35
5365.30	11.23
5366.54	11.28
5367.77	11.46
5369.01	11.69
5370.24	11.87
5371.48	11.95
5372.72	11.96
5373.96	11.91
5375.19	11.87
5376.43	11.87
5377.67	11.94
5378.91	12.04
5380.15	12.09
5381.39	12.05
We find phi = 5364.07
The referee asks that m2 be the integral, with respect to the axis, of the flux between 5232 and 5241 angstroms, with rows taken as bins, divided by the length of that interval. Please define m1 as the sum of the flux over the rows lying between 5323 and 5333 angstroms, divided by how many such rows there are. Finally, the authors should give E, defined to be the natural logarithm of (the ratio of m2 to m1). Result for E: 0.03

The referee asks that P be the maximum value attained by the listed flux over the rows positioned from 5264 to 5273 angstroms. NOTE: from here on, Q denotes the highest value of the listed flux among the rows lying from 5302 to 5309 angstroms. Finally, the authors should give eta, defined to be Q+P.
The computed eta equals 22.4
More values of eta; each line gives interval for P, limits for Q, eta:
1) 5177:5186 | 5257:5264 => 21.1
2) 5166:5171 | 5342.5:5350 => 20.3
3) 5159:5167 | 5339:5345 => 22.9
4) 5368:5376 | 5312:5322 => 24.2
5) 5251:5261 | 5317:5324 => 24.2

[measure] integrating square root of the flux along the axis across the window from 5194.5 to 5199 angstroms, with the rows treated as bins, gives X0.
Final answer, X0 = 14.7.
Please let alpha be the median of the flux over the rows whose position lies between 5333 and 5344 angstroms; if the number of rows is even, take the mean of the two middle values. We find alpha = 11.9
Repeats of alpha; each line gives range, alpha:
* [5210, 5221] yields 9.5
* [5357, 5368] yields 11.6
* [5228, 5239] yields 11.2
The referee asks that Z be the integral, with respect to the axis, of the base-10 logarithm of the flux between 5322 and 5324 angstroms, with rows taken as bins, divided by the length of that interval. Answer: 1.05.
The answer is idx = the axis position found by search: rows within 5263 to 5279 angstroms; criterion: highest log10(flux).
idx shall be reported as 5278.30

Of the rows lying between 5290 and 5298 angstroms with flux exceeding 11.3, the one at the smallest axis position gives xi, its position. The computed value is 5290.47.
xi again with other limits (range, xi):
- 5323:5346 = 5329.59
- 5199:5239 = 5234.73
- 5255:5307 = 5255.26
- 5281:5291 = 5281.95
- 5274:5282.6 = 5277.08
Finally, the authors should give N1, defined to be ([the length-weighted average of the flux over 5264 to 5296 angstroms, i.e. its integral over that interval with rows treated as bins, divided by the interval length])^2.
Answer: 125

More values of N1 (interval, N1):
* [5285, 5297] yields 132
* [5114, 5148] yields 108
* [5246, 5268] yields 125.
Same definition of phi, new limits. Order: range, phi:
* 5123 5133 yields 5132.09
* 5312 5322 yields 5321.01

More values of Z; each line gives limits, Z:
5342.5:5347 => 1.07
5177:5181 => 0.97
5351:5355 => 1.11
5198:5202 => 1.03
